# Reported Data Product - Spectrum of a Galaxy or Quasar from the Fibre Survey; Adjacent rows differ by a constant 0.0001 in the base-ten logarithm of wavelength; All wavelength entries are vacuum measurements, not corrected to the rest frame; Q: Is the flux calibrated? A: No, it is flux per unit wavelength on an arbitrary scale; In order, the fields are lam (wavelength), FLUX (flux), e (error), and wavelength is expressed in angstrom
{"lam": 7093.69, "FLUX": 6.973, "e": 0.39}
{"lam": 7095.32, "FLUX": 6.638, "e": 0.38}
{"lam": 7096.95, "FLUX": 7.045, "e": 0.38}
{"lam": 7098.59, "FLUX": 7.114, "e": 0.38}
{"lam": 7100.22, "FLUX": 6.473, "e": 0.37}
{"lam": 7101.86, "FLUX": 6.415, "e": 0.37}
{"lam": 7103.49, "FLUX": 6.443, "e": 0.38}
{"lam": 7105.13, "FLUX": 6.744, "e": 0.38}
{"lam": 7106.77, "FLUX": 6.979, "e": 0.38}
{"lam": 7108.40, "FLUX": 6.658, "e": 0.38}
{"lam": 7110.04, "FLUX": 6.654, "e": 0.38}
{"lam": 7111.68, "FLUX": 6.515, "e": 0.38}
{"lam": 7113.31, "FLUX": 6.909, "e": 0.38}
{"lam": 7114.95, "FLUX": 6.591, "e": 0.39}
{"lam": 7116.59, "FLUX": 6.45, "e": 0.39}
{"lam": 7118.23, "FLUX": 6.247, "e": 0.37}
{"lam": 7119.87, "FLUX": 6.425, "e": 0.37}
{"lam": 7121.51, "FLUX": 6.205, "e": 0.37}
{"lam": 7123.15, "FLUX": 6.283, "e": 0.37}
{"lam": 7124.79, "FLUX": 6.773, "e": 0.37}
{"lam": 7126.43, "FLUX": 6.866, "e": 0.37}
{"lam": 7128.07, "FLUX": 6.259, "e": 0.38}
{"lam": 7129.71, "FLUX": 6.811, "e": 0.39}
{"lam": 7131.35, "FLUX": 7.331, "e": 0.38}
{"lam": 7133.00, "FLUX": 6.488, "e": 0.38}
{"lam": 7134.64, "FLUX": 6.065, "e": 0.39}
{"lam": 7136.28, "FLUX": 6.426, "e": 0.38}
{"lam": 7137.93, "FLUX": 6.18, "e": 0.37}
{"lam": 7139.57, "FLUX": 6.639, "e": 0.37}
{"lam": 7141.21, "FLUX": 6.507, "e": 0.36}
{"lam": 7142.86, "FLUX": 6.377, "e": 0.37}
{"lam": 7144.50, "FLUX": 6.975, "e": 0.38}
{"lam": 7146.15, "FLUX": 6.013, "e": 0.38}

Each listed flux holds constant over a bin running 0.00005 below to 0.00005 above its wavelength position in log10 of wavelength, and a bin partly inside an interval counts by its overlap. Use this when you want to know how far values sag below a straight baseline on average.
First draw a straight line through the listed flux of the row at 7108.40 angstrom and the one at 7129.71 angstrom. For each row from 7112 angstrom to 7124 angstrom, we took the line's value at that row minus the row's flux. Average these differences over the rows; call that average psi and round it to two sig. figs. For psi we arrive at 0.28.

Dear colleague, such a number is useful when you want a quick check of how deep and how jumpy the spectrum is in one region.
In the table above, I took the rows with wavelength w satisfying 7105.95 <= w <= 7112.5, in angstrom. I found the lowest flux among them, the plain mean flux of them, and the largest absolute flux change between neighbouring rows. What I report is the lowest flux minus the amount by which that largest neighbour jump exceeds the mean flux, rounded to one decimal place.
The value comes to 12.9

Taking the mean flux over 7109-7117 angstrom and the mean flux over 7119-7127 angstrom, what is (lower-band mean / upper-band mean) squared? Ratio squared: 1.04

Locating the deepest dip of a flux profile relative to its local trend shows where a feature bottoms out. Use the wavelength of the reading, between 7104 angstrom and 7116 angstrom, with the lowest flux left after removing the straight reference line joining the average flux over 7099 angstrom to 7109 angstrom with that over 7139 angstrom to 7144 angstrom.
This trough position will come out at 7111.68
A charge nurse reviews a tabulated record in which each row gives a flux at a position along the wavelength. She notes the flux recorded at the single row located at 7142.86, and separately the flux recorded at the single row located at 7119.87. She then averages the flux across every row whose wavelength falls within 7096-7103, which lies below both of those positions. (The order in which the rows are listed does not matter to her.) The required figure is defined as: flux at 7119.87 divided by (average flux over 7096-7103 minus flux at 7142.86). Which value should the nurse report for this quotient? 17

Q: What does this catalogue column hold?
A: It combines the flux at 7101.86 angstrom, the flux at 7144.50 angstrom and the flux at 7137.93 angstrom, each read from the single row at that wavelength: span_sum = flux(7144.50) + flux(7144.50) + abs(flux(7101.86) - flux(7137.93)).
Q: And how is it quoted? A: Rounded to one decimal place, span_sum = 14.2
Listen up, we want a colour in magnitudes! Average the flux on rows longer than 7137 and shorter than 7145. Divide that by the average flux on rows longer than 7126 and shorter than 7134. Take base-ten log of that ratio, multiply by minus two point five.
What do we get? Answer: 0.035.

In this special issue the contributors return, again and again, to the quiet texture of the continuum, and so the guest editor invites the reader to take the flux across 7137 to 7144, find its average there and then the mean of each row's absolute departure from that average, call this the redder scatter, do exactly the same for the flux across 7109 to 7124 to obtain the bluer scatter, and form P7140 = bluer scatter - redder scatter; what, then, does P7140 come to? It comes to 0.02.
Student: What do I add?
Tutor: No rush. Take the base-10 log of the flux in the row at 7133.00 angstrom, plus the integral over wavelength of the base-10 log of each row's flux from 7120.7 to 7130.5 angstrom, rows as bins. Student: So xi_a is 8.8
